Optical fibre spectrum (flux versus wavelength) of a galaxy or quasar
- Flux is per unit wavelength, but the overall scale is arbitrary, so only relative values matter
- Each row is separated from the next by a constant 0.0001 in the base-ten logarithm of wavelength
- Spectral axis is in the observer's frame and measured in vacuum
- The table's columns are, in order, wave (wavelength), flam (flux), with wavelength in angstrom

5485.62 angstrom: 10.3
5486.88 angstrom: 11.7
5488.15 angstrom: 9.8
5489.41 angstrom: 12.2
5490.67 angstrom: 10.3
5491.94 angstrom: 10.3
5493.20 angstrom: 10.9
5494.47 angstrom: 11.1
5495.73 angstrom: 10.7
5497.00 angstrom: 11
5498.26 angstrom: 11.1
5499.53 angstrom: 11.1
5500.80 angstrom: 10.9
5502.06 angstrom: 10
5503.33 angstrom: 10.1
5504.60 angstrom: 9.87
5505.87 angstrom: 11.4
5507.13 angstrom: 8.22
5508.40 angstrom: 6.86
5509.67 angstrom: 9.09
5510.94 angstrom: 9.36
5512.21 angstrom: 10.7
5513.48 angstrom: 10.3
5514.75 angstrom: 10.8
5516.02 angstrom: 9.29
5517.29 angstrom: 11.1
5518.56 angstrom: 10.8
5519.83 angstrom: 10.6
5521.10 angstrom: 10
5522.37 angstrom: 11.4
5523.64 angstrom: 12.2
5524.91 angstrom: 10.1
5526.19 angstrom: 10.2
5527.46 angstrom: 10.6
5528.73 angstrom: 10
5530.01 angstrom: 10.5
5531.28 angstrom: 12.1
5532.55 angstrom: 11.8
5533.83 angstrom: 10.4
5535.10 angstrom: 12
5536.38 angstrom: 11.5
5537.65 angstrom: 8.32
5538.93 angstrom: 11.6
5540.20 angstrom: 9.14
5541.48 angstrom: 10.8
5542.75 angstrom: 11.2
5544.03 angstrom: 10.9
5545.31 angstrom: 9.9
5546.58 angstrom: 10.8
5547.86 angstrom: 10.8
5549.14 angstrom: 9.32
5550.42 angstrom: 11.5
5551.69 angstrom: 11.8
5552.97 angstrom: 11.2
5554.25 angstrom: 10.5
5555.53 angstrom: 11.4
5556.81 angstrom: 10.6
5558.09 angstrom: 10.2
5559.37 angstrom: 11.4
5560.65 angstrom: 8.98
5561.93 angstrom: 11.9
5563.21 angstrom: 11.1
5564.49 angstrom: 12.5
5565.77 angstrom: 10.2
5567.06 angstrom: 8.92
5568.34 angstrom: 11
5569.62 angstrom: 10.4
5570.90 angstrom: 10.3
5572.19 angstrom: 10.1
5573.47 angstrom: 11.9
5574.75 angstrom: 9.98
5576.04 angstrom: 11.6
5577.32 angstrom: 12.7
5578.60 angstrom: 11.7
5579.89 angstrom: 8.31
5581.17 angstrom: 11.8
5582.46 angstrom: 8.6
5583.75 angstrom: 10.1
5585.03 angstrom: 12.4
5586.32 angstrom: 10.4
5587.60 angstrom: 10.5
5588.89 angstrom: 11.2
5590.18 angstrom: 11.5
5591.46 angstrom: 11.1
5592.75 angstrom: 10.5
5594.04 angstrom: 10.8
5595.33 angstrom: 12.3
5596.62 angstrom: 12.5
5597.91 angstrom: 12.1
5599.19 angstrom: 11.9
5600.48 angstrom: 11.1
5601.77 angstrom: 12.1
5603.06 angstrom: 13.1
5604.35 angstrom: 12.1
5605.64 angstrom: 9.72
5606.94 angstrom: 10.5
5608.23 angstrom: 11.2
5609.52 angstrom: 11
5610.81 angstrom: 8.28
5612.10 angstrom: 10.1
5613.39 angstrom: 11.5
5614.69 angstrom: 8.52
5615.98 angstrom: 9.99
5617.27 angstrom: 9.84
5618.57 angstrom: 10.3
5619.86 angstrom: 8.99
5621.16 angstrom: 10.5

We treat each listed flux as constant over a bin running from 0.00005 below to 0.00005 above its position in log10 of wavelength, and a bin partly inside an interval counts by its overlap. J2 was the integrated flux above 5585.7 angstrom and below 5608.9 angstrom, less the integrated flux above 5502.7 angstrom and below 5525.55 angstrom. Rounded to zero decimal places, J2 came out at 32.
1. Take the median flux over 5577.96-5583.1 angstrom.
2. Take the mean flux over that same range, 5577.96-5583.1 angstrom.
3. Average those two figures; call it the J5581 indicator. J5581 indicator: 10.1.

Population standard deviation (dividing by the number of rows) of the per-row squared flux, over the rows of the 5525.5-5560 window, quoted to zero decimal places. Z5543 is 19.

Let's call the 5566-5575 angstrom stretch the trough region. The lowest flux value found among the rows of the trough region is 8.92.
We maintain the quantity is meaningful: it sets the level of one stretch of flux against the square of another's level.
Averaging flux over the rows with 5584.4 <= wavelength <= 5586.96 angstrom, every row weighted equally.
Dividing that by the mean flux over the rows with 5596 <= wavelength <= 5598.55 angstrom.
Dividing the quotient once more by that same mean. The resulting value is 0.075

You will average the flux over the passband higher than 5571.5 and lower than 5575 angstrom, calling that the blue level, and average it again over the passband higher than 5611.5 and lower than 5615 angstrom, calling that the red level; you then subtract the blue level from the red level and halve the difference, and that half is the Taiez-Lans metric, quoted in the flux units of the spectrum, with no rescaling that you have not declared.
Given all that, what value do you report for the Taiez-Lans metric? -0.3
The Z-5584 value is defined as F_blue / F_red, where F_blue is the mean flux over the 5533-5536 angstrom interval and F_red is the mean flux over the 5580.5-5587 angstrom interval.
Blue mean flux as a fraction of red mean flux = 1.05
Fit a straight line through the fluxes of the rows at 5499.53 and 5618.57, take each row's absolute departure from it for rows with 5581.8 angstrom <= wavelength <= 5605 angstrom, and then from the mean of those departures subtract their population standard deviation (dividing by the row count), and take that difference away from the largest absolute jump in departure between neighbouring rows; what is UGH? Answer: 1.4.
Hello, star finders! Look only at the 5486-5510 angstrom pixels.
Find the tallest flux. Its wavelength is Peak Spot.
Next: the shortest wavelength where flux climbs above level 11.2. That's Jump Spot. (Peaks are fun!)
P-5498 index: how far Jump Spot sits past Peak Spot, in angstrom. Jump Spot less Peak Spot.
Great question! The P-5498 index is -2.5 angstrom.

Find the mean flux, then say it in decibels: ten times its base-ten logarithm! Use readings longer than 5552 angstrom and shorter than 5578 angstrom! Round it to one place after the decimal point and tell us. 10.4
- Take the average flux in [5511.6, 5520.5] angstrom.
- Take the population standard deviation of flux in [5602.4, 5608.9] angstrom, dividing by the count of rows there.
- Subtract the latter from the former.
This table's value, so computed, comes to 9.3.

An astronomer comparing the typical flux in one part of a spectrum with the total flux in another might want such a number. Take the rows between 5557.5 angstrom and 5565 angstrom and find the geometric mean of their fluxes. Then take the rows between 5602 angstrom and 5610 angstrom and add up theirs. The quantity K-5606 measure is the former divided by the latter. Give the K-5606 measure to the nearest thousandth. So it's 0.162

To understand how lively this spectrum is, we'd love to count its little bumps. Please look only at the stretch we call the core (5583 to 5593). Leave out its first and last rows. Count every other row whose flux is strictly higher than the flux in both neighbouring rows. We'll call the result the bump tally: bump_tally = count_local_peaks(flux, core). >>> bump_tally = 2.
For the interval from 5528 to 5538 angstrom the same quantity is 2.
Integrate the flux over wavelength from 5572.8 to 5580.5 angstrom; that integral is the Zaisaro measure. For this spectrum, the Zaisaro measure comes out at 85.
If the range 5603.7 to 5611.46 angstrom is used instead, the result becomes 81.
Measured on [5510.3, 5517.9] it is 78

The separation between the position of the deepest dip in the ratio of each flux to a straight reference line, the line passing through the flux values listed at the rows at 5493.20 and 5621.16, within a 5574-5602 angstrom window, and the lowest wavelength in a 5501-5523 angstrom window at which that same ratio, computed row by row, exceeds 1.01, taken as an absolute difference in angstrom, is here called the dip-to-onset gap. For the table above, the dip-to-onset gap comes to 74.0 angstrom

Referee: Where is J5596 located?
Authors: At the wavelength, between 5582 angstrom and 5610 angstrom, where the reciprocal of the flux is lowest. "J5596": 5603.06 angstrom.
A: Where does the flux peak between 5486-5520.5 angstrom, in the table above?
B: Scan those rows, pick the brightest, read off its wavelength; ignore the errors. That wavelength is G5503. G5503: 5489.41 angstrom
